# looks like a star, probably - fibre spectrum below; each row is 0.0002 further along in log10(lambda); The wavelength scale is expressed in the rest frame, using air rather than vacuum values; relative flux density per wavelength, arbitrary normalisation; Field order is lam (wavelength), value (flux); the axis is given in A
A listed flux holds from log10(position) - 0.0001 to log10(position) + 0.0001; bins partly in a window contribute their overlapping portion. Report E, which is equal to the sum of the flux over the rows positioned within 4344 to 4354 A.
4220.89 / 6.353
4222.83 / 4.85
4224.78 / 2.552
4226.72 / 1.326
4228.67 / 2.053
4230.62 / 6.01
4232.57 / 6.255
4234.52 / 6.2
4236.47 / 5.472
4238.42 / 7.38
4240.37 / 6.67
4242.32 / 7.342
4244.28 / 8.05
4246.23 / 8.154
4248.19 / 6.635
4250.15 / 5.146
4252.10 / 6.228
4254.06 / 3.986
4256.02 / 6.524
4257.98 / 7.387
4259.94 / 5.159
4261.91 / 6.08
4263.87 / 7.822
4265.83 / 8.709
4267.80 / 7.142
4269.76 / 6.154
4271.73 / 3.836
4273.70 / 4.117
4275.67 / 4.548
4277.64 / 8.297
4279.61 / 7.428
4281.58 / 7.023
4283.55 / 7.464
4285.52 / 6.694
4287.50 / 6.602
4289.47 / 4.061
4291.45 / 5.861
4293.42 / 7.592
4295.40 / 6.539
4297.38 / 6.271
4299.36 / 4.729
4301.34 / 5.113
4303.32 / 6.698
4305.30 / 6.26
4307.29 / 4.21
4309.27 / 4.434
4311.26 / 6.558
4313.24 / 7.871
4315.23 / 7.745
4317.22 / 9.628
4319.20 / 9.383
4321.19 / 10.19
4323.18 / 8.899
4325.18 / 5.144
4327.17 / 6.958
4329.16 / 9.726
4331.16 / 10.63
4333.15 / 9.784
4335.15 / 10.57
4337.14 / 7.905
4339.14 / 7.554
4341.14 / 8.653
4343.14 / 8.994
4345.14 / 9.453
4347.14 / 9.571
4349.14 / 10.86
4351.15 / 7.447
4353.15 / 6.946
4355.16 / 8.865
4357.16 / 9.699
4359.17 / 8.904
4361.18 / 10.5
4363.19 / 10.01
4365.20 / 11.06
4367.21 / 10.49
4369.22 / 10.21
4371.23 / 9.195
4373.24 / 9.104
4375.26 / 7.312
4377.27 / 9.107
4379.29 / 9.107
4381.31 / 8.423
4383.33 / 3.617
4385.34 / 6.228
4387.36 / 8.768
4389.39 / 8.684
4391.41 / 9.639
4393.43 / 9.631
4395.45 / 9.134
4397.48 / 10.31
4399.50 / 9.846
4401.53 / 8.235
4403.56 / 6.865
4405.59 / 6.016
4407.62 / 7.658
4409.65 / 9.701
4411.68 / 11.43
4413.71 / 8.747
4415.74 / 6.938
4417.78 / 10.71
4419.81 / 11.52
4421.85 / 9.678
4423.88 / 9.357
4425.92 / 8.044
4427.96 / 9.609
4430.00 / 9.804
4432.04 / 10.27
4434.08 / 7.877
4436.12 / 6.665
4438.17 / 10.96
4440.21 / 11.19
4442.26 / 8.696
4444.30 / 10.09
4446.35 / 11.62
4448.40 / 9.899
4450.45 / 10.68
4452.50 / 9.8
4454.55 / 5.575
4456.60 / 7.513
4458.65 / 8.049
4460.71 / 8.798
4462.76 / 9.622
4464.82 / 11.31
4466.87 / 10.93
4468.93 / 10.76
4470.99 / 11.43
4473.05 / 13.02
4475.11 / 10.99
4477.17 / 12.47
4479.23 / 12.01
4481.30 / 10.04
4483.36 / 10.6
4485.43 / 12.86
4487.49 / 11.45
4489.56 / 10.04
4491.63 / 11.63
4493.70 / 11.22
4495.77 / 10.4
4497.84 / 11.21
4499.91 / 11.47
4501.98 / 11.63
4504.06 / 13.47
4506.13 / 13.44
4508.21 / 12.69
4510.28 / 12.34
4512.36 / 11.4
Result 44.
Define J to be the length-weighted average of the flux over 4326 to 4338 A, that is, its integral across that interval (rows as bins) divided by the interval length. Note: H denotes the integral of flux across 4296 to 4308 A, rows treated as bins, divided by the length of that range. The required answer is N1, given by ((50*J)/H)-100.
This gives -18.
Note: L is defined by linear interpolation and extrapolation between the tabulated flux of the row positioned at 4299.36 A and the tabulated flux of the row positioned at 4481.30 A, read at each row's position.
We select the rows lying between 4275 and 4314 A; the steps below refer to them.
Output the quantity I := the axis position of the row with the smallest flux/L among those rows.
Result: 4307.29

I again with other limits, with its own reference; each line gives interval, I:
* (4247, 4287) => 4271.73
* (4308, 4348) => 4309.27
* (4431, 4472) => 4454.55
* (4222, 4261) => 4226.72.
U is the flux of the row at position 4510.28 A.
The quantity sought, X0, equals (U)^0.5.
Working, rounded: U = 12.34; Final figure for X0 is 3.5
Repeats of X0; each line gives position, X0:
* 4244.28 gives 2.8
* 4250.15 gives 2.3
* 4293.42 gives 2.8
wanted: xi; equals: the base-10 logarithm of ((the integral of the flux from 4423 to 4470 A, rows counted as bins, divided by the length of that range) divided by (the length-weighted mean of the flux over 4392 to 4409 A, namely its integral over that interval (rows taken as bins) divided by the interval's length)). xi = 0.04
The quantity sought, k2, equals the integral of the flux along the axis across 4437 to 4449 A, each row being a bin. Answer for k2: 125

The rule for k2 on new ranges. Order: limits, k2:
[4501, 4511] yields 127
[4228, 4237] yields 48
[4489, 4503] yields 156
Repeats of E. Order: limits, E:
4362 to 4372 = 51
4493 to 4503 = 56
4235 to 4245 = 35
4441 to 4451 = 51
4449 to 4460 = 42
